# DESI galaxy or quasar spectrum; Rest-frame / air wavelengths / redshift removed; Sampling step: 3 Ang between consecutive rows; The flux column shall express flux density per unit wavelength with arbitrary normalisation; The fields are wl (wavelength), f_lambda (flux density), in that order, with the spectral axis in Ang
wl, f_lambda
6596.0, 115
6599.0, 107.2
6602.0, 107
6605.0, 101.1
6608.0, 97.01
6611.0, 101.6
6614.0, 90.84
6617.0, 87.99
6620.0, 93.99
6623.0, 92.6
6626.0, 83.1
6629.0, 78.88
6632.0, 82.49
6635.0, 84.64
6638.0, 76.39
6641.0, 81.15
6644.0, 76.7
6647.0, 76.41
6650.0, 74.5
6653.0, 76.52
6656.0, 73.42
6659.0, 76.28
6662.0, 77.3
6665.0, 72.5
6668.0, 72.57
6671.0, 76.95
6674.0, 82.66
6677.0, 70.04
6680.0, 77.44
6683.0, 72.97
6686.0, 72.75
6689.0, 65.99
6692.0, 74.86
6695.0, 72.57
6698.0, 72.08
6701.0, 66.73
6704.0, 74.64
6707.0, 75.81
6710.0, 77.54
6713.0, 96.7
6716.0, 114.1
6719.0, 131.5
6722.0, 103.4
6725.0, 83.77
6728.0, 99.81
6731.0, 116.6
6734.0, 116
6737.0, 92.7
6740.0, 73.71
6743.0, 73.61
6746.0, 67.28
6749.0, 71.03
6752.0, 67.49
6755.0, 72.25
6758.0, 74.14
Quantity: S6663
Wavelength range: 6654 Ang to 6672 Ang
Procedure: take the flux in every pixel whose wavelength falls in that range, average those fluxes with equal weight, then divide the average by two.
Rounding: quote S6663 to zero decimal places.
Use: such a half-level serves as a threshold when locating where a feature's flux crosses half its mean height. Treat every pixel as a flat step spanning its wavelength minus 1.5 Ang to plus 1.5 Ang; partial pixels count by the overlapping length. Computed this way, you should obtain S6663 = 37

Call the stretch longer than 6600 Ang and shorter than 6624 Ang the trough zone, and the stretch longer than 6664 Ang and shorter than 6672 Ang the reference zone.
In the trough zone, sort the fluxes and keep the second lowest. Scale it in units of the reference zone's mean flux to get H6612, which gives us 1.23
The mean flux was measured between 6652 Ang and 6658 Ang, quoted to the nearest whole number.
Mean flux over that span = 75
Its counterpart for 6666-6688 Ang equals 75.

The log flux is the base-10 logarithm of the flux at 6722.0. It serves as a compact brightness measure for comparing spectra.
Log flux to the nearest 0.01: 2.01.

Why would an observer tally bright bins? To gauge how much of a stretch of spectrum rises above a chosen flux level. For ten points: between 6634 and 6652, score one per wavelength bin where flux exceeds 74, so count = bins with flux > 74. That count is 6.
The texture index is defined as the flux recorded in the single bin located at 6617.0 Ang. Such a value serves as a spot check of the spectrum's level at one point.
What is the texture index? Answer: 87.99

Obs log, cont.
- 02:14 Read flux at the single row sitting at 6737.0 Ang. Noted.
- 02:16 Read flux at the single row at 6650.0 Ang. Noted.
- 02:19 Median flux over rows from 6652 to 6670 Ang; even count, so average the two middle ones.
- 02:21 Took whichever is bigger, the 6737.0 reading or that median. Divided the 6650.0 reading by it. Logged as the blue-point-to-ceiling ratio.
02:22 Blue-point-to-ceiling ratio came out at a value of 0.8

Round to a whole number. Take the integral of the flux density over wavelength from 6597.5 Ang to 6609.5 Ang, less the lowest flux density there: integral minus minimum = 1140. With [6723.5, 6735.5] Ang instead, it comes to 1165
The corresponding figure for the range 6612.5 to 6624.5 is 1008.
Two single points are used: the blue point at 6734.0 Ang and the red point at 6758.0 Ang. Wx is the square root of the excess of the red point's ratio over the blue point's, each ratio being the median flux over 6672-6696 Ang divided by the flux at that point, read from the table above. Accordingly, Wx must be 0.60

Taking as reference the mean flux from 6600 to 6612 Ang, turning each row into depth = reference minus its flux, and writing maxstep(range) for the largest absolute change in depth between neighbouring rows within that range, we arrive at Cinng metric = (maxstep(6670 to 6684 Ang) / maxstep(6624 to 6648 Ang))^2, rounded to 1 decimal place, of 2.3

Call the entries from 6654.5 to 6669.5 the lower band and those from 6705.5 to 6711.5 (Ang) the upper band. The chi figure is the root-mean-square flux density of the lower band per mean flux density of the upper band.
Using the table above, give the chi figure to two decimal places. 0.97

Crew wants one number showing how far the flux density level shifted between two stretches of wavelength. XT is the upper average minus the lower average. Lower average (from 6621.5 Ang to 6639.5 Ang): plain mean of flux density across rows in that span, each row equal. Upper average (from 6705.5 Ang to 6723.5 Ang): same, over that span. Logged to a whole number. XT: 17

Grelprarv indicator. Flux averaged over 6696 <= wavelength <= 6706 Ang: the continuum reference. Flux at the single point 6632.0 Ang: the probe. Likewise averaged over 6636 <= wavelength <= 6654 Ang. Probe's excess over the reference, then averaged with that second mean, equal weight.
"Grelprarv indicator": 44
